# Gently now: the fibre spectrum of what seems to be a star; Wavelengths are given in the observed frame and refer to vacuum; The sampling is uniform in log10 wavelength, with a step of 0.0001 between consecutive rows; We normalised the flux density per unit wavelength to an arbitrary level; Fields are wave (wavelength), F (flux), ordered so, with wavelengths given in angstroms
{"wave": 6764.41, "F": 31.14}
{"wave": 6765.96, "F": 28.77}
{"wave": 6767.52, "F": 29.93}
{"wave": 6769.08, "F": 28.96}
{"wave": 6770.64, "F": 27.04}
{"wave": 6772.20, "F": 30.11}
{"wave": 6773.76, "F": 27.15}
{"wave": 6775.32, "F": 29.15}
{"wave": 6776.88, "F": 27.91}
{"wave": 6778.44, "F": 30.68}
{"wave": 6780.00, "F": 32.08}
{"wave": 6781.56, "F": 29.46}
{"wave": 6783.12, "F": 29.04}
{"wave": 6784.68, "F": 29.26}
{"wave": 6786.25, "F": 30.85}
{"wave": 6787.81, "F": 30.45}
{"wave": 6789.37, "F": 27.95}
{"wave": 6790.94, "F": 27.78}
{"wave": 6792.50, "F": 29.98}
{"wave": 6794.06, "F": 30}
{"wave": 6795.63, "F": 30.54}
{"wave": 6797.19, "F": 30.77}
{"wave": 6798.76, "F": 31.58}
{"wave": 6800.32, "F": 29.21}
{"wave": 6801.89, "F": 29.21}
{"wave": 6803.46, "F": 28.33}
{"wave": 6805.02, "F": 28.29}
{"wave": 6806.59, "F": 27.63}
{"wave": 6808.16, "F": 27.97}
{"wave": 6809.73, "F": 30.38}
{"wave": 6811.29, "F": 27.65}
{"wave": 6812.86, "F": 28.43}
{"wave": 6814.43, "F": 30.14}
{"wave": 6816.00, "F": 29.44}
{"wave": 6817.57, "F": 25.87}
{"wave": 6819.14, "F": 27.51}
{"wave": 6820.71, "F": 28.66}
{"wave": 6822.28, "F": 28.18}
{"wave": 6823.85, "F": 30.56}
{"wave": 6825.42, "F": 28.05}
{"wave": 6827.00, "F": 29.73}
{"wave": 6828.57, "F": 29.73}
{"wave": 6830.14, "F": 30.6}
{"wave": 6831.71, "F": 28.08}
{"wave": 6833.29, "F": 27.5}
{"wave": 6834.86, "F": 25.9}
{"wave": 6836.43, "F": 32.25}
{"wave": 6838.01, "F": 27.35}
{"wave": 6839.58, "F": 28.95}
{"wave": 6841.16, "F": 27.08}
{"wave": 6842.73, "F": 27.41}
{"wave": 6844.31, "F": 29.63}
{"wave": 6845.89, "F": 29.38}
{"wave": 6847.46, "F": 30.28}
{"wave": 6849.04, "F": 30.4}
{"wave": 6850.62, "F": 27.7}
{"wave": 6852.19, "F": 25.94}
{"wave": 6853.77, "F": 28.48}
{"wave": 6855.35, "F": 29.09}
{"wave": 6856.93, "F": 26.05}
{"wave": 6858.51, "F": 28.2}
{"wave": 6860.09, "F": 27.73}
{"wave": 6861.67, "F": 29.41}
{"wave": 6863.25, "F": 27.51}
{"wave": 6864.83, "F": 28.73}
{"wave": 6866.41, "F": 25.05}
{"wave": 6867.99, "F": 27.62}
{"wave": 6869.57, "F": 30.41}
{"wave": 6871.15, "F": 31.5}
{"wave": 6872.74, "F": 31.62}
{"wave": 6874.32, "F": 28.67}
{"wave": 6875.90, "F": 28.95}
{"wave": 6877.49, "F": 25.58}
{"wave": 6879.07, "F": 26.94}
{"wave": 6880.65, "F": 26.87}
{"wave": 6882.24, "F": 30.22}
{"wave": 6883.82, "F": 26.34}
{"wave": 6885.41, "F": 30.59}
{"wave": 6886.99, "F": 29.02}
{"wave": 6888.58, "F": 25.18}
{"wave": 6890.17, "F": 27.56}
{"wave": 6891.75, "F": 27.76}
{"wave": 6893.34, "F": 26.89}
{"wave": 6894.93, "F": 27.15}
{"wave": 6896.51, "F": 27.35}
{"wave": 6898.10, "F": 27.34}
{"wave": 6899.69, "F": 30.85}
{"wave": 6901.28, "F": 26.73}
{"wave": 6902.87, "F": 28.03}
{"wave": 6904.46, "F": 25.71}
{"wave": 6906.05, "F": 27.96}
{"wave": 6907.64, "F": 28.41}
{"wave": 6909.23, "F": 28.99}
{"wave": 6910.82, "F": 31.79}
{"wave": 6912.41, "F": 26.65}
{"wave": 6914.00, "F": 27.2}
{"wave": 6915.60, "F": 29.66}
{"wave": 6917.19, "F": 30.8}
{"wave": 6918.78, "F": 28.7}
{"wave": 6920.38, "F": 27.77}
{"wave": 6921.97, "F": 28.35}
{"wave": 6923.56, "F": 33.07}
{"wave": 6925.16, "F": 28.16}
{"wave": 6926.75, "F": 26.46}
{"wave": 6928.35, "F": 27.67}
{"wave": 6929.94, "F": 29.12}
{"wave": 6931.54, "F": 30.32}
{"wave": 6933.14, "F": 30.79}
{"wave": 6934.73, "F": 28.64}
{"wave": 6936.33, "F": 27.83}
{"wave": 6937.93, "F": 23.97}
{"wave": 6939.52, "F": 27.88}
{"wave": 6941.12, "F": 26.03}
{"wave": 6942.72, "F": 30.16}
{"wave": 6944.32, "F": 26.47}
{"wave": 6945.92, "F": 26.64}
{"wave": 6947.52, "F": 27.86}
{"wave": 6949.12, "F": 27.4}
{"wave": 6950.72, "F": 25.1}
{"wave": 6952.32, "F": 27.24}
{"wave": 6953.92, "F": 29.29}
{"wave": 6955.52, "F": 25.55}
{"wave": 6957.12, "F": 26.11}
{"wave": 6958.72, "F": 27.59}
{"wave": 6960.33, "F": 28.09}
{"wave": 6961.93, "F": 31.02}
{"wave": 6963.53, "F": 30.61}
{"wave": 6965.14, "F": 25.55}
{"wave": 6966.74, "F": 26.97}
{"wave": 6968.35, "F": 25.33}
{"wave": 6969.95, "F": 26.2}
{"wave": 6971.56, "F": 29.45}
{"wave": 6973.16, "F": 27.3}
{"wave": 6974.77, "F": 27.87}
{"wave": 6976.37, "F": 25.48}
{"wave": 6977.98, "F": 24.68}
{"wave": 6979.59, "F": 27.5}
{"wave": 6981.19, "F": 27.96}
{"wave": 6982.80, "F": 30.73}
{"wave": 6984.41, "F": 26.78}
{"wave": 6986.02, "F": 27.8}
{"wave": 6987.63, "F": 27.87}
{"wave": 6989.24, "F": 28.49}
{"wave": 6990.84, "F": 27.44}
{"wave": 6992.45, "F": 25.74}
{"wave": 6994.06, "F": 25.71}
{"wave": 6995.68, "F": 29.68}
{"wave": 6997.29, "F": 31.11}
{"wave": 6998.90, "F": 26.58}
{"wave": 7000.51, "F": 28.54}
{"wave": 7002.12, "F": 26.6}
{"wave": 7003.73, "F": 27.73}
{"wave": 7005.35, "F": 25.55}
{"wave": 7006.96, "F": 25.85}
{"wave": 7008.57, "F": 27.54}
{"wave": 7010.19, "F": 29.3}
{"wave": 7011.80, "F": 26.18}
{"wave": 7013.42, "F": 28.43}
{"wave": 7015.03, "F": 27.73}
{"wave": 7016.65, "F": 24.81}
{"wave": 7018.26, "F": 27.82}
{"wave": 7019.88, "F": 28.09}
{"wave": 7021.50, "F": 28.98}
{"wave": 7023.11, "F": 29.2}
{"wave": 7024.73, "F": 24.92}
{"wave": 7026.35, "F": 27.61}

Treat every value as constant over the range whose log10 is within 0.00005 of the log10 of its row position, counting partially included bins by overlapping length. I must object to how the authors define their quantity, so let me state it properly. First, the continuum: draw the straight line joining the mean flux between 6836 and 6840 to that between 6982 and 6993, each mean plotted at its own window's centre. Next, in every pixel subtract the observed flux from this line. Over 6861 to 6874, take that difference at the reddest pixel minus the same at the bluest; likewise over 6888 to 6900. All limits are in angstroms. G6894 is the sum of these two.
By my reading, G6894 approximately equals -8.1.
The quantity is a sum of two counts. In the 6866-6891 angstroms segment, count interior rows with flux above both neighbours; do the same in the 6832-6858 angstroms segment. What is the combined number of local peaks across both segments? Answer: 10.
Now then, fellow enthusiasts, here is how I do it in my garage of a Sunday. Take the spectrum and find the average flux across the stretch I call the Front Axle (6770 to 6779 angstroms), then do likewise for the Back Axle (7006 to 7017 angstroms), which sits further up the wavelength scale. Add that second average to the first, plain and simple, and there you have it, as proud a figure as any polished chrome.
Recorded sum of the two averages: 55.8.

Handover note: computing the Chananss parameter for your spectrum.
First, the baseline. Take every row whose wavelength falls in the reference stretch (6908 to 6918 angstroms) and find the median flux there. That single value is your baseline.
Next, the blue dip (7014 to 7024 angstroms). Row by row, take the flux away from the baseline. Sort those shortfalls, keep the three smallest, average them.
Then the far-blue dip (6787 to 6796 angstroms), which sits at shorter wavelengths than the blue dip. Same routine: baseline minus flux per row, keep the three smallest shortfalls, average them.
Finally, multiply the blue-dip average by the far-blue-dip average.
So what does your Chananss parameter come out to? -0.6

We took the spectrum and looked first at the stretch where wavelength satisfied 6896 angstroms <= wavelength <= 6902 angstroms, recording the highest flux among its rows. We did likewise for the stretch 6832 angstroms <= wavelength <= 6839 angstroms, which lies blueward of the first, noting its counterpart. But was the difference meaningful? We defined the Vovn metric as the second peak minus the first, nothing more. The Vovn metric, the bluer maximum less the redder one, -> 1.4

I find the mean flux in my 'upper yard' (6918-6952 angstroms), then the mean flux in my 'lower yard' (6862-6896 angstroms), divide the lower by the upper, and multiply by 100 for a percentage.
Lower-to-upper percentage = 100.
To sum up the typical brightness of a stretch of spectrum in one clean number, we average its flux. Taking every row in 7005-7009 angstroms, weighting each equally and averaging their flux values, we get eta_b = 26.3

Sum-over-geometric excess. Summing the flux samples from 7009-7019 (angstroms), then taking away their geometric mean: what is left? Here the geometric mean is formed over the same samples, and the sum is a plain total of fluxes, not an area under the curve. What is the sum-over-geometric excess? 137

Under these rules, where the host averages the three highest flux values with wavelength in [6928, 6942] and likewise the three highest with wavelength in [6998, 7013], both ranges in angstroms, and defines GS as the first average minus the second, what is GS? 1.6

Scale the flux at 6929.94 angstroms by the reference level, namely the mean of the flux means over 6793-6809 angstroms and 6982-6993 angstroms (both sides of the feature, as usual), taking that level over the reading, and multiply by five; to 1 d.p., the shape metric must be 4.9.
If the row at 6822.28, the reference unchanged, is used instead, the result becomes 5.1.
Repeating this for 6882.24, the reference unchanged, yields 4.7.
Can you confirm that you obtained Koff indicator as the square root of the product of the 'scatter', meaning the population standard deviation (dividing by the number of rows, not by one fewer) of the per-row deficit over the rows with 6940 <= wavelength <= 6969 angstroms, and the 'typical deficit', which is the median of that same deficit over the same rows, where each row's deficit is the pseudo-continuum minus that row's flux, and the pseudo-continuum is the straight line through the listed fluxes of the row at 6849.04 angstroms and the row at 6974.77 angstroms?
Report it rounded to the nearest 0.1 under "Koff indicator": 1.4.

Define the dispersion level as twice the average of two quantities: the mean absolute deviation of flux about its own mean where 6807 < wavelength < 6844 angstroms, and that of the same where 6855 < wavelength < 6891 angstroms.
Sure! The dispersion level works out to 2.83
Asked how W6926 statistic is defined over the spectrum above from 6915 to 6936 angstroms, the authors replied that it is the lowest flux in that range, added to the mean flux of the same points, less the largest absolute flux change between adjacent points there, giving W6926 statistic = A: 50.7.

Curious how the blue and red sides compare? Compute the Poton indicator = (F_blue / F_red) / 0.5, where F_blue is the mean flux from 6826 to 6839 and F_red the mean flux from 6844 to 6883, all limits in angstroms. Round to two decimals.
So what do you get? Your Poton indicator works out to 2.03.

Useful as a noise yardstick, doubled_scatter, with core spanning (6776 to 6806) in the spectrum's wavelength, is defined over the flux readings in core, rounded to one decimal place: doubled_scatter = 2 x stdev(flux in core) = 2.5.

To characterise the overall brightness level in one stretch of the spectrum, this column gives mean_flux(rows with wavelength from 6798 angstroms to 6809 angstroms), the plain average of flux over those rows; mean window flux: 28.9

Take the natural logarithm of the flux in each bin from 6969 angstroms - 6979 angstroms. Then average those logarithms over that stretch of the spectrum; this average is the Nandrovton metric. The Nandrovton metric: 3.29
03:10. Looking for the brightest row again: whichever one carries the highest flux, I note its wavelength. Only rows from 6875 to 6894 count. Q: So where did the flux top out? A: 6885.41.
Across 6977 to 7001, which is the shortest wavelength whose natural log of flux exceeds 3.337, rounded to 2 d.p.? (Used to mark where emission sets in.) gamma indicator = 6982.80 angstroms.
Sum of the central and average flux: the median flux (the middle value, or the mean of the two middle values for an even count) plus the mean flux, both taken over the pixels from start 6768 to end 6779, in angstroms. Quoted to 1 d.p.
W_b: 57.7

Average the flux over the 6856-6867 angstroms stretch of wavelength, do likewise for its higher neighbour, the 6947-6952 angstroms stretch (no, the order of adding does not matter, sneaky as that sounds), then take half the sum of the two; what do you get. 27.2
